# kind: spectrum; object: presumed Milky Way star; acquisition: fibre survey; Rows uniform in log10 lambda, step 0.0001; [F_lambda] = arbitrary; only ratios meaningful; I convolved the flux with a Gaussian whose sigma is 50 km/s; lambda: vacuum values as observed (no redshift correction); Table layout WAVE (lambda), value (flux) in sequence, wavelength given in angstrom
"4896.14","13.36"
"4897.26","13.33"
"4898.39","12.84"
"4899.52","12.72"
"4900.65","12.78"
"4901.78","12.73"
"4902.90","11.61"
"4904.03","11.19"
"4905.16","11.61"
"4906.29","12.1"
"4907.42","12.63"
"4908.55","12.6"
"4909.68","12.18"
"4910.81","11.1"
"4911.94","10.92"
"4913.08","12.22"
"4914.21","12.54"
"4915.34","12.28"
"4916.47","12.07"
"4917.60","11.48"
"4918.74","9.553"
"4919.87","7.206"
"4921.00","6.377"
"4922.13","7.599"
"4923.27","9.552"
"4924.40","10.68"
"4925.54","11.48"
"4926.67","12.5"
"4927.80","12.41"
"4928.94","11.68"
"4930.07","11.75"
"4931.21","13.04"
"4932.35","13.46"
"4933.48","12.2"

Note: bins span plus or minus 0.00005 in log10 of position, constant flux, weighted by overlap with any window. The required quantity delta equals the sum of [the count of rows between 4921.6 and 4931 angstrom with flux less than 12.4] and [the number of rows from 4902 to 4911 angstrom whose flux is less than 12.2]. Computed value 12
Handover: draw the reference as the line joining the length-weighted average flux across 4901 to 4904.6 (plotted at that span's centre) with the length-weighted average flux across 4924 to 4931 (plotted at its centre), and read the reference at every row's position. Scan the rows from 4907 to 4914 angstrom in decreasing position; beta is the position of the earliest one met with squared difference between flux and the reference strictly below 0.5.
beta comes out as 4913.08 angstrom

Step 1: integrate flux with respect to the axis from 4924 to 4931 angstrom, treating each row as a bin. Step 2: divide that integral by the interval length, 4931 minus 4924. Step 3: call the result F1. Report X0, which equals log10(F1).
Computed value 1.07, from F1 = 11.8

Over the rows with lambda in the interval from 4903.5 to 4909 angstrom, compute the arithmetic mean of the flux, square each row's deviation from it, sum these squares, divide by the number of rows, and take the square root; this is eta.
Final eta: 0.56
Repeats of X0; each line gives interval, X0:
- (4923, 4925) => 1.01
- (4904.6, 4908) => 1.08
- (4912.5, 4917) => 1.09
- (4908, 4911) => 1.08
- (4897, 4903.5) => 1.10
